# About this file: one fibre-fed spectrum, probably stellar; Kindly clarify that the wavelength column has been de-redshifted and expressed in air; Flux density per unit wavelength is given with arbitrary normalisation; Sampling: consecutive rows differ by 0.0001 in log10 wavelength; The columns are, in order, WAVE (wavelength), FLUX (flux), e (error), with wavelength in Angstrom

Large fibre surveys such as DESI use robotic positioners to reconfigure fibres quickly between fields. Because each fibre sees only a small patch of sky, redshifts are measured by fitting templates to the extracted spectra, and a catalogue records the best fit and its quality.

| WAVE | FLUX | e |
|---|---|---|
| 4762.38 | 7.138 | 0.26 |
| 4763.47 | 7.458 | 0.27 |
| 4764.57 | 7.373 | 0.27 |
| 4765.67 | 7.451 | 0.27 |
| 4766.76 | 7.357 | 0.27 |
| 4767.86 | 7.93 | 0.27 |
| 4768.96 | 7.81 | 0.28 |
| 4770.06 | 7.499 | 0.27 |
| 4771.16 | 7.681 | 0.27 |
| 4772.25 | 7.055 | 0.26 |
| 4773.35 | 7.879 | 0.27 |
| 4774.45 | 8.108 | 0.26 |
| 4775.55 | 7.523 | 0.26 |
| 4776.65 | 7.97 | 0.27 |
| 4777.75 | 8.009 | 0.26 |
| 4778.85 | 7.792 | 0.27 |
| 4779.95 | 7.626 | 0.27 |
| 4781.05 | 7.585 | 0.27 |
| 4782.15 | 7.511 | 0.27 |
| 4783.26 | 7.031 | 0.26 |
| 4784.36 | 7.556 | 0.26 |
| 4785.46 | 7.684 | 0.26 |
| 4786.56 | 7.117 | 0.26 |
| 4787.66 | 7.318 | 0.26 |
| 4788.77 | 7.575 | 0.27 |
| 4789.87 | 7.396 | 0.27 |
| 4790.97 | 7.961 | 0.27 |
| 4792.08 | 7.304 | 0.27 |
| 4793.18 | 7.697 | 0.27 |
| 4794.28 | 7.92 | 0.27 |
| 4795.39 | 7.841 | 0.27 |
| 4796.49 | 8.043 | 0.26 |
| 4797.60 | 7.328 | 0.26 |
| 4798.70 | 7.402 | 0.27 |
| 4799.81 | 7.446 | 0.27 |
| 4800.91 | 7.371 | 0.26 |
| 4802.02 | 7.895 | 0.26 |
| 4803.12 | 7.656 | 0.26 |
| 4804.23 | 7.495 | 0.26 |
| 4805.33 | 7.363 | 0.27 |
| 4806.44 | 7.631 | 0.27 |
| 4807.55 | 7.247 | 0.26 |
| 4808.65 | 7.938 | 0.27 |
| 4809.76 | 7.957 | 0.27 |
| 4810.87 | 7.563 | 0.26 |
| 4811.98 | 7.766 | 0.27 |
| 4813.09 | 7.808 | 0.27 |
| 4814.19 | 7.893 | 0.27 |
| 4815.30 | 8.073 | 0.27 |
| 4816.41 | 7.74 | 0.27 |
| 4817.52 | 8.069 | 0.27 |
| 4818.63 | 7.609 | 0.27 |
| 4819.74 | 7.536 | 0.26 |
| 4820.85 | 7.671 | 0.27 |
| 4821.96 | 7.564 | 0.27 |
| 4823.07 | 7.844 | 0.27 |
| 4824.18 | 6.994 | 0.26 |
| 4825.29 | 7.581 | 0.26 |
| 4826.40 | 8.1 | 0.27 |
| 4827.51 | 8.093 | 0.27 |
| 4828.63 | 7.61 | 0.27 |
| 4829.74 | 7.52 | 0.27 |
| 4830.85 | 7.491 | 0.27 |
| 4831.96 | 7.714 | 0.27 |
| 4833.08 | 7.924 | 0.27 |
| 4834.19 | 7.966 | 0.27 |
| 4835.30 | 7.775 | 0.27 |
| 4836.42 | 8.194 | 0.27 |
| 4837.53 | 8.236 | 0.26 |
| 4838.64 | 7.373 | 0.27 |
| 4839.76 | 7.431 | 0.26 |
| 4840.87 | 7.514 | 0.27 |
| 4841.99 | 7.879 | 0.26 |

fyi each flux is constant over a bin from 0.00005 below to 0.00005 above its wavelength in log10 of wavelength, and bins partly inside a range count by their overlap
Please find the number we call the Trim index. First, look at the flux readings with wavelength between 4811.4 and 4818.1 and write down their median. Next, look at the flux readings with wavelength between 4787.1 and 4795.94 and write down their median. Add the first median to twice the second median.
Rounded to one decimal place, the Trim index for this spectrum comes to 23.1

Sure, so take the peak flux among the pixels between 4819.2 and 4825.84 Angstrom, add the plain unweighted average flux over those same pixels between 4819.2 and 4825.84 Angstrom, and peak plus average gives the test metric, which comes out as 15.4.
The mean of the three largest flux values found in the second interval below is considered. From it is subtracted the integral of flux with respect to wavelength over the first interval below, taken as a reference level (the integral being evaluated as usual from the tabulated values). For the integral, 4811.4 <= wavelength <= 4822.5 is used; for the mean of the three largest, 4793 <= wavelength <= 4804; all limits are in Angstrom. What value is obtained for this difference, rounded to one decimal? -78.3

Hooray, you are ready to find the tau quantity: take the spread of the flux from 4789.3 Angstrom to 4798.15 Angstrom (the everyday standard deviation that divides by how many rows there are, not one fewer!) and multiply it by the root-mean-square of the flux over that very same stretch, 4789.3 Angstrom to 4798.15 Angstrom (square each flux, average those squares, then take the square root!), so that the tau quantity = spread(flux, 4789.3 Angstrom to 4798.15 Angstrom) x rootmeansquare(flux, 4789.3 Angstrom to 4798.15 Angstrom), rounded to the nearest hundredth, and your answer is 2.18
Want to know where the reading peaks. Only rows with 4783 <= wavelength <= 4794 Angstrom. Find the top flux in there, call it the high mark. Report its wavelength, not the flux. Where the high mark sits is 4790.97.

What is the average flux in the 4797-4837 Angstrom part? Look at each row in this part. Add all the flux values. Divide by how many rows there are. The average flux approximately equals 7.69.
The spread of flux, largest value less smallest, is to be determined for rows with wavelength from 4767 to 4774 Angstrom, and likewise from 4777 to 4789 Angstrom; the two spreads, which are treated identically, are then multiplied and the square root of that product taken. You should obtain 0.93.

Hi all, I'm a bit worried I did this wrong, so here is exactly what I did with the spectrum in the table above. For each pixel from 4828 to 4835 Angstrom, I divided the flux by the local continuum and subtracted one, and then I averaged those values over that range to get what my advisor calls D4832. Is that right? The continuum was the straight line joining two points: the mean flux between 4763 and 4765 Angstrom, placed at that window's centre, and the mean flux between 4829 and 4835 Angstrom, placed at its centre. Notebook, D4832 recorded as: -0.002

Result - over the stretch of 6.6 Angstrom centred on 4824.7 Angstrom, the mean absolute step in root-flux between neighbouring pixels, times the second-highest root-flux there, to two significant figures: 0.23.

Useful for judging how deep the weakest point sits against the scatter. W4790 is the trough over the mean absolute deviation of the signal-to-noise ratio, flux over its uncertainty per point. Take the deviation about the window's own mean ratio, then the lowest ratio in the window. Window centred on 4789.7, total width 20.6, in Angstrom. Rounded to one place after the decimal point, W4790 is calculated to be 33.8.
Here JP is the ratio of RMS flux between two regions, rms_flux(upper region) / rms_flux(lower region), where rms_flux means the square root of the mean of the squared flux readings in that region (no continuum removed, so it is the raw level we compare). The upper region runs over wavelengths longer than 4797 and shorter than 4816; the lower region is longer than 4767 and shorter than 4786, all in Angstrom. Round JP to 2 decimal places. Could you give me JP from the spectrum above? 1.00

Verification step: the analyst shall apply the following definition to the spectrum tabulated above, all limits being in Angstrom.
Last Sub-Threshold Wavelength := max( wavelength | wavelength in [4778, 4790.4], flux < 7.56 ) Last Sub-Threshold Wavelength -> 4789.87 Angstrom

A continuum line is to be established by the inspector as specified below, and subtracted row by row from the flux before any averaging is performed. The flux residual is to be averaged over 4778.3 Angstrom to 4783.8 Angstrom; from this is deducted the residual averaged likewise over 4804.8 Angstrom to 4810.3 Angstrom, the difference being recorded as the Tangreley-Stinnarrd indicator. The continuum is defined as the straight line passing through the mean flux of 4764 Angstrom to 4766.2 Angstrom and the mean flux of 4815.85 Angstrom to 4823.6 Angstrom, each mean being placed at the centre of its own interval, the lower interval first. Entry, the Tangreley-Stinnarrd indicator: 0.0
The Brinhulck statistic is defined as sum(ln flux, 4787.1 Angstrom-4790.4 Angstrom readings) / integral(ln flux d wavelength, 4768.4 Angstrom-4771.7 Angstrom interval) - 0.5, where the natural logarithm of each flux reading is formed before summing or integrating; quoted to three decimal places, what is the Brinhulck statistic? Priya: 0.397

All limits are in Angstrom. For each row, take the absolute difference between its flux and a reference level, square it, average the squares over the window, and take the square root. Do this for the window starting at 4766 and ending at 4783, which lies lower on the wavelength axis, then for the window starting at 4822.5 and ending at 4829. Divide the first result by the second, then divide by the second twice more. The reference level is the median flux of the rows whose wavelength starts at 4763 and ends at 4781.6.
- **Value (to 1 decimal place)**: 4.8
